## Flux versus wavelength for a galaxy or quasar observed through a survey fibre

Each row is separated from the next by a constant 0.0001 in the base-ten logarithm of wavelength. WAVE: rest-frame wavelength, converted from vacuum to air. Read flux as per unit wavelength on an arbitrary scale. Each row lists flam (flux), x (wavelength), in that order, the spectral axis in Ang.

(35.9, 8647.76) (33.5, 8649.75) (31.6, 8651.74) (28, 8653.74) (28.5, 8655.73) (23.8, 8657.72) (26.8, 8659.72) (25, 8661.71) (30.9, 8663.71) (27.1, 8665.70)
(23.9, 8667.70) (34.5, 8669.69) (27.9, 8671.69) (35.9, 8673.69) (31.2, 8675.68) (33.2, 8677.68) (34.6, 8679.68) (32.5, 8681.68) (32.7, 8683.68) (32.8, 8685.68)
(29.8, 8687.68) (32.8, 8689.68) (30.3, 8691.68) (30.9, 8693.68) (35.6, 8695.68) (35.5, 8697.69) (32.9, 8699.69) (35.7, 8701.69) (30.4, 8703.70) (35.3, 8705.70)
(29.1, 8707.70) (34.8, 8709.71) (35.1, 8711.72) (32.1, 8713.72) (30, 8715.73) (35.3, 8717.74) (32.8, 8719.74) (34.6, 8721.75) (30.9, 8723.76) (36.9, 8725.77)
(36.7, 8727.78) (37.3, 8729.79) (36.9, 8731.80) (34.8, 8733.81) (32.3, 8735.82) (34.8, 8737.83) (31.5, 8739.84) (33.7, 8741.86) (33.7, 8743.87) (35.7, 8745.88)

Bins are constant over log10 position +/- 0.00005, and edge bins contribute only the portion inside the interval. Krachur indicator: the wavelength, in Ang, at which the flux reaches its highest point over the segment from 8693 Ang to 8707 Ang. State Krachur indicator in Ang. 8701.69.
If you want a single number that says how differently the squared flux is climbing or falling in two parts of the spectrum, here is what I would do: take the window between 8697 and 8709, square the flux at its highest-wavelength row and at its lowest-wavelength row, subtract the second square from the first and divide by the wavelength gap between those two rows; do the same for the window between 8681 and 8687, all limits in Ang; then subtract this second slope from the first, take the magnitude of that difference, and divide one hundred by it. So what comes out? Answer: 2.2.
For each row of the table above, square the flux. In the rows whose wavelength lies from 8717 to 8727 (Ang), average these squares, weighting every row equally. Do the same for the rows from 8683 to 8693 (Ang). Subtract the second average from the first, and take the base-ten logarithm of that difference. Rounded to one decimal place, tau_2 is 2.2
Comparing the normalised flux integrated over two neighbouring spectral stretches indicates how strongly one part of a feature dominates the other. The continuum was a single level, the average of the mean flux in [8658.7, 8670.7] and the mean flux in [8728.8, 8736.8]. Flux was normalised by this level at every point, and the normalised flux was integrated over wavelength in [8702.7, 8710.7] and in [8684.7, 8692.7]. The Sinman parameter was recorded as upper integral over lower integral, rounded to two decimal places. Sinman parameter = 1.03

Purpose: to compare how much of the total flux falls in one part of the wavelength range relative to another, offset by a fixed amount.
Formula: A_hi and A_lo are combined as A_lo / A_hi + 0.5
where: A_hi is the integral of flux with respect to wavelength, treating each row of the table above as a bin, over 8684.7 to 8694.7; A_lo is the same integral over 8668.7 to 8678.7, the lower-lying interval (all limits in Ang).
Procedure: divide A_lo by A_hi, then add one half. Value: 1.54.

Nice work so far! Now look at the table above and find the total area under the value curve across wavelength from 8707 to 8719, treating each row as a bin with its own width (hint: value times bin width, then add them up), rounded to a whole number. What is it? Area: 394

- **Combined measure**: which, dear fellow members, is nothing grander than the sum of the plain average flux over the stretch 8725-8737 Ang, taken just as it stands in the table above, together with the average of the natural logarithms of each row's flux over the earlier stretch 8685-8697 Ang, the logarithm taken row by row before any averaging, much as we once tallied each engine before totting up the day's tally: 39.3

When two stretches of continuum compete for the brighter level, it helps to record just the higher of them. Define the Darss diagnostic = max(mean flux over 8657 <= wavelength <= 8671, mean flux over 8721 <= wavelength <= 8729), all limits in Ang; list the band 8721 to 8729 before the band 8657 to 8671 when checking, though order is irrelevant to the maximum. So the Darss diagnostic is 34.8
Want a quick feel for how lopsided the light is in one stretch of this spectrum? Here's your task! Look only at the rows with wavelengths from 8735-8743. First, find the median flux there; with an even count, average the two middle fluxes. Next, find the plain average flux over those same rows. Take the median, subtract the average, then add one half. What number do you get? 0.4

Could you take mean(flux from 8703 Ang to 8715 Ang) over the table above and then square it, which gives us 1076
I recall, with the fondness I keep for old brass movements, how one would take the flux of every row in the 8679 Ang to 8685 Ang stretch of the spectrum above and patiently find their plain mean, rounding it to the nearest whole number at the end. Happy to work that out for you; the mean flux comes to 33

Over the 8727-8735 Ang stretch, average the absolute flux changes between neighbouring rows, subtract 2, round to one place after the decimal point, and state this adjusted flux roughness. -1.0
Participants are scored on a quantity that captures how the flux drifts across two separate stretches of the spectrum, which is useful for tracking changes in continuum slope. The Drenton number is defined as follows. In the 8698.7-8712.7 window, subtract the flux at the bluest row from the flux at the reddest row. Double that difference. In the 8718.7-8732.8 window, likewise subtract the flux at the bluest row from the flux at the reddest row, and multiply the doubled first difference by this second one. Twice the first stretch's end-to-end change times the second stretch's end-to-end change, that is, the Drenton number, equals 18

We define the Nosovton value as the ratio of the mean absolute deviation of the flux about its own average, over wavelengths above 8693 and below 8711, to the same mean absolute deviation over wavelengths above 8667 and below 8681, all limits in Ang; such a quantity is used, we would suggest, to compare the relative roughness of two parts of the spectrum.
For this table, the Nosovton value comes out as 0.7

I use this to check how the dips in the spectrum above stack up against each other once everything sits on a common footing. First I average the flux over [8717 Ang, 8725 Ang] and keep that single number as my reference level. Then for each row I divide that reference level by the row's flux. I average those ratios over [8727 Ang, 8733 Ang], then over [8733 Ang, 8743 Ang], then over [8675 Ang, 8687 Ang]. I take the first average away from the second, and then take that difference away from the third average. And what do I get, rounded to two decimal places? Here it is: 0.92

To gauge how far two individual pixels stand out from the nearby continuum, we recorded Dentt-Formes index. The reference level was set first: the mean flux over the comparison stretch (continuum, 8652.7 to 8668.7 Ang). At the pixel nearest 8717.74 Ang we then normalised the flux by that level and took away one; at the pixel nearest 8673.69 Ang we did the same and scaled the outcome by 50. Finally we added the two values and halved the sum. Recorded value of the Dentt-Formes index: 9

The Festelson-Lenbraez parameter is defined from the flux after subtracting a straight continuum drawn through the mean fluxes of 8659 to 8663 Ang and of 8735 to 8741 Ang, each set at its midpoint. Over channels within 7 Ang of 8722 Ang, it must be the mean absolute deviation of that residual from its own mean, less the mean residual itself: -0.4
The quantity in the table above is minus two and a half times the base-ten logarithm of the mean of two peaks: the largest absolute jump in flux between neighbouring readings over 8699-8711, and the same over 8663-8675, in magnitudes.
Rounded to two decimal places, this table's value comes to -2.31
